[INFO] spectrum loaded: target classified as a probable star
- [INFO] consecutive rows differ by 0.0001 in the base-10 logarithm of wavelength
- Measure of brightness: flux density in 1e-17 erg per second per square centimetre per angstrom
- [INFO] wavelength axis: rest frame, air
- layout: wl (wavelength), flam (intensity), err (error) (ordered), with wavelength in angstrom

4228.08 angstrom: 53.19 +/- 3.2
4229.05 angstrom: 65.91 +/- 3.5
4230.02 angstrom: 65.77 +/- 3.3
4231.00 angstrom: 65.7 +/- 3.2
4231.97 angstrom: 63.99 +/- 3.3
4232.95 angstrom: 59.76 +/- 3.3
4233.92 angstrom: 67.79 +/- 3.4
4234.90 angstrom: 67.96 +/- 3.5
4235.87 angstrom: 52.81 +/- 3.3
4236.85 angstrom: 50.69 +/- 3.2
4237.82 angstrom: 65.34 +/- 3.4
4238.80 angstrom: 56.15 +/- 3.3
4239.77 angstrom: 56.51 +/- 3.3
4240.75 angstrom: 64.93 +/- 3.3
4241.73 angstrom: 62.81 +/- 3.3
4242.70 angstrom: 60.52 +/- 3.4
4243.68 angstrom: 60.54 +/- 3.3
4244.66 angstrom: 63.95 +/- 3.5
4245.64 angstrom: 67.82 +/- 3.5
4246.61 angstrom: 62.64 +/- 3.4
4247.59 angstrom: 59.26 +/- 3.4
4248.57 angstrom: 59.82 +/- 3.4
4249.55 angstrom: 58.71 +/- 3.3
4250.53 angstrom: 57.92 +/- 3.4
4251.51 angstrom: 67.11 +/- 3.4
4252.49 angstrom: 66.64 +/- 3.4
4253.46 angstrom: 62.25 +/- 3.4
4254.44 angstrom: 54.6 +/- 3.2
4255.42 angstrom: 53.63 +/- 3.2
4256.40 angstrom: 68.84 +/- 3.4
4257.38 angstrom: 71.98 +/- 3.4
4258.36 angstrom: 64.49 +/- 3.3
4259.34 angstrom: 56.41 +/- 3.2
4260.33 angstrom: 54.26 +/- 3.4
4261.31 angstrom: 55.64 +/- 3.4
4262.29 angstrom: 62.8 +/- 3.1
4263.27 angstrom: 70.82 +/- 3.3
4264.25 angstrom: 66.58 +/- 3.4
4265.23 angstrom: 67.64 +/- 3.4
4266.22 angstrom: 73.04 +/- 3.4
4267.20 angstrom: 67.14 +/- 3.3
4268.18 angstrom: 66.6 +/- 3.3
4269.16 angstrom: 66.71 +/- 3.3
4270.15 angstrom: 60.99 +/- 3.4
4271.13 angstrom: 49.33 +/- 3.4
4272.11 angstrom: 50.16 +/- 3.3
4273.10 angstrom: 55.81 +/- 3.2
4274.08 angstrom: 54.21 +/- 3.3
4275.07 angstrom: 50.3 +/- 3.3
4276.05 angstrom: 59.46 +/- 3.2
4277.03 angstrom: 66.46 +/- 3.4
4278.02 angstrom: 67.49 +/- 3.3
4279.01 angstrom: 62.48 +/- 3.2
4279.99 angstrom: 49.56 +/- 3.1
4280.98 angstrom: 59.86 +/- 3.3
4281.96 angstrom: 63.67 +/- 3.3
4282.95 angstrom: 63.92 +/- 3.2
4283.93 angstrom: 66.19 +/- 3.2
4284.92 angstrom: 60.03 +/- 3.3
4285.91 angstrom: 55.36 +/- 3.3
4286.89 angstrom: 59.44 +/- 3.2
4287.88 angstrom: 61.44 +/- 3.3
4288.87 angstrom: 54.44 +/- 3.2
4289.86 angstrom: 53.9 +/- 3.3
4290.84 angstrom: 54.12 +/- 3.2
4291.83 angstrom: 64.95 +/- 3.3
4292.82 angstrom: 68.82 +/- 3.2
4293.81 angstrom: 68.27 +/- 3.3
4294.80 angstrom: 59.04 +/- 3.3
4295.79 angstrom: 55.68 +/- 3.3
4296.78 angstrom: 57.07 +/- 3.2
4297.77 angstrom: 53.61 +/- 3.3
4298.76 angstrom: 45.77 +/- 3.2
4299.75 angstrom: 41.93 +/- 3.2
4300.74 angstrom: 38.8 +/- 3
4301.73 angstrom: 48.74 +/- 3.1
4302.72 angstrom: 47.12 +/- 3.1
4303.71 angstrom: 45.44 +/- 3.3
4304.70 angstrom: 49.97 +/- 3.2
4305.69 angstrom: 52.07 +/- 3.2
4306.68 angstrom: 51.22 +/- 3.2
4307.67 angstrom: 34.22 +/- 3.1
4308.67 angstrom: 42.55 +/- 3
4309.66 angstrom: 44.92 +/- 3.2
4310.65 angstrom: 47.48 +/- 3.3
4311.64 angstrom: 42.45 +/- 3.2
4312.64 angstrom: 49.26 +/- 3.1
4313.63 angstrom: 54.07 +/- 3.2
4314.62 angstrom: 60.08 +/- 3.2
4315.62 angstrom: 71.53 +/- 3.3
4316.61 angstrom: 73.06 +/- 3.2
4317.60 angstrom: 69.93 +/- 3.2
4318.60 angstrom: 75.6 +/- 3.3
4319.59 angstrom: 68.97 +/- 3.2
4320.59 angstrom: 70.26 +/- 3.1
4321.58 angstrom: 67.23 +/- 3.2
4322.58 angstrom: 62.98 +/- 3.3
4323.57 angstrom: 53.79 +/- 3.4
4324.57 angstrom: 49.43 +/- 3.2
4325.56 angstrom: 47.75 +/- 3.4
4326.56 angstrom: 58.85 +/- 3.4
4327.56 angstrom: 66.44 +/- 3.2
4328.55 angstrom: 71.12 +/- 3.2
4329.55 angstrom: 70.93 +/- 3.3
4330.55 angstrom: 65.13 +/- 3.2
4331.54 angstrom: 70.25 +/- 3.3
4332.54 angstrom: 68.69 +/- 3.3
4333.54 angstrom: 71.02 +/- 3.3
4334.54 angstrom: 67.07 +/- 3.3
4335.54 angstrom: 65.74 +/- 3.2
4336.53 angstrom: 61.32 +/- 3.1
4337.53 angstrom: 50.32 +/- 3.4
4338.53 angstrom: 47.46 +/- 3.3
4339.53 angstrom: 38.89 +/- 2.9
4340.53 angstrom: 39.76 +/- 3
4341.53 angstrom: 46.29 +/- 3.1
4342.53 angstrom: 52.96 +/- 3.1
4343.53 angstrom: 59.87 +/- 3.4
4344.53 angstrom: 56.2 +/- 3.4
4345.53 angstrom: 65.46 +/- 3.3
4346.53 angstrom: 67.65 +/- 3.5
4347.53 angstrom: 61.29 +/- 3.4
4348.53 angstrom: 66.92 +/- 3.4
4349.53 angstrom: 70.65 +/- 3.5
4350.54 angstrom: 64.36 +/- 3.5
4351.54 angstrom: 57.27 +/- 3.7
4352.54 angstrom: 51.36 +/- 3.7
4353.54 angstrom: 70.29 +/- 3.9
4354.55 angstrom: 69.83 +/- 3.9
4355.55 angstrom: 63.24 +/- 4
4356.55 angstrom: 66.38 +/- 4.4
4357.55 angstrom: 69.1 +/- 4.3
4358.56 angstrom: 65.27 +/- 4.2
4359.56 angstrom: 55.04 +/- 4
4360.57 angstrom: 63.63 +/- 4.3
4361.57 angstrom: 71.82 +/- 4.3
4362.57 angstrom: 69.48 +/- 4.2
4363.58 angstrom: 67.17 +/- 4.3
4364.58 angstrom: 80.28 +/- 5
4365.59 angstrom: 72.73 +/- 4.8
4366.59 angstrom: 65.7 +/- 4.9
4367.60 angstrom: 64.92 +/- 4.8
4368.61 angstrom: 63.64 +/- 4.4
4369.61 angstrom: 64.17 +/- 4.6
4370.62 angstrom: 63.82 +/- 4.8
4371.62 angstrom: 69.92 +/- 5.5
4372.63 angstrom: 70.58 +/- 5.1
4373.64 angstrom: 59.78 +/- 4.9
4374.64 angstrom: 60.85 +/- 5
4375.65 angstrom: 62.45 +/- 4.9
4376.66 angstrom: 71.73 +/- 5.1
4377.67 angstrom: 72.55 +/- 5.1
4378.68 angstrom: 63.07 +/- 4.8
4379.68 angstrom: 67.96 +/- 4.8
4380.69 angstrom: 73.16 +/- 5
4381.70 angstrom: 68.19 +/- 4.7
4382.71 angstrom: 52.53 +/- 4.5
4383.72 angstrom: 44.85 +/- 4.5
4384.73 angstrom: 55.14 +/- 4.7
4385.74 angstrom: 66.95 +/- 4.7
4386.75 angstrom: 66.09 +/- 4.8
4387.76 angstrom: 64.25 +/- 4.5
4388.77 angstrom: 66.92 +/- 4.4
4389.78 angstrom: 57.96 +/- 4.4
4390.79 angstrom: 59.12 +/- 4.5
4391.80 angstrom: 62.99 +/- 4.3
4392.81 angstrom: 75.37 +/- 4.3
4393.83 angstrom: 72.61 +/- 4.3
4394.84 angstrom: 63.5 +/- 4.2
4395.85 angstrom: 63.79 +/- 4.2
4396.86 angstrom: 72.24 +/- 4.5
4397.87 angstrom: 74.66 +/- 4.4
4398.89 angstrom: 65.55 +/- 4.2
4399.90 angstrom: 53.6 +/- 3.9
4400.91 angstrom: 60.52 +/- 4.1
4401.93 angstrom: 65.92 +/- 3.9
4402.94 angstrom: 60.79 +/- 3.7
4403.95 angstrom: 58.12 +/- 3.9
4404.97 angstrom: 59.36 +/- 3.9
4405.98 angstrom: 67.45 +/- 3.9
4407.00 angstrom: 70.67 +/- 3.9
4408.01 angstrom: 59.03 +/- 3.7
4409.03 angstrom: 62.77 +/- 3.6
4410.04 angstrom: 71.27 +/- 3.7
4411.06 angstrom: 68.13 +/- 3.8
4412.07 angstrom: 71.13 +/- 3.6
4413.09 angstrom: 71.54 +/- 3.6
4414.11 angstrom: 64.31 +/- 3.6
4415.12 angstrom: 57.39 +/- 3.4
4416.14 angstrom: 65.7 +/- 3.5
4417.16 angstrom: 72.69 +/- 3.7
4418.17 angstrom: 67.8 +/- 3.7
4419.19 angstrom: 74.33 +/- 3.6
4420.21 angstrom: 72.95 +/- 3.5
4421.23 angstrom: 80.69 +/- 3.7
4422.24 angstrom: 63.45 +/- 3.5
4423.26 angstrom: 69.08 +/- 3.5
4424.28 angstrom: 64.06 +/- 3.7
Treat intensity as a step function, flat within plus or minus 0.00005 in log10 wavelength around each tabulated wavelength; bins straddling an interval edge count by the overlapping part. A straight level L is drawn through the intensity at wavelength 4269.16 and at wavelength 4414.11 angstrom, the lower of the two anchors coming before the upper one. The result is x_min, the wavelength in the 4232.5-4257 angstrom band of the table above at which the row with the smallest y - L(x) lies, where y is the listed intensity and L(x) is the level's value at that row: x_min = 4236.85 angstrom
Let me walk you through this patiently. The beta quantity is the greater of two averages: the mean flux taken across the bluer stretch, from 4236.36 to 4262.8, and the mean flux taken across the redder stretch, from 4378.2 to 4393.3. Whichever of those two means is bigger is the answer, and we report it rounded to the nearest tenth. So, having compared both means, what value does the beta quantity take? 63.0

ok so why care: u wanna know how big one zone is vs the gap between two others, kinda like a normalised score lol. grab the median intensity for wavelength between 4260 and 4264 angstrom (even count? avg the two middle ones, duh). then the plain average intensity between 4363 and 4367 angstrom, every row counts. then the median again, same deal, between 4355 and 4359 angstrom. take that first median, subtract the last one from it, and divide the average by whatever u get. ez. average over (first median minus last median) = -11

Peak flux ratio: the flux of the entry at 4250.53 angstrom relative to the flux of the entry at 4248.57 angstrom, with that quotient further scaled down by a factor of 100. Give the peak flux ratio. 0.0097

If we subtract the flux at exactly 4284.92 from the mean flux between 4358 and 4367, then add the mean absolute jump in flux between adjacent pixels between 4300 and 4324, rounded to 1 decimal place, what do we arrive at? 13.1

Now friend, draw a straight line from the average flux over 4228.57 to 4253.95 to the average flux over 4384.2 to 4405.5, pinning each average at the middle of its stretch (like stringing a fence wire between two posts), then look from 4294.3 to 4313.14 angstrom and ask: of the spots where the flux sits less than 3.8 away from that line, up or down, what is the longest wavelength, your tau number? 4294.80 angstrom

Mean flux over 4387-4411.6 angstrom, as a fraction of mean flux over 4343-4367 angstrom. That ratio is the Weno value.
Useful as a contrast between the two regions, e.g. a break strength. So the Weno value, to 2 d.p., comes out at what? 0.99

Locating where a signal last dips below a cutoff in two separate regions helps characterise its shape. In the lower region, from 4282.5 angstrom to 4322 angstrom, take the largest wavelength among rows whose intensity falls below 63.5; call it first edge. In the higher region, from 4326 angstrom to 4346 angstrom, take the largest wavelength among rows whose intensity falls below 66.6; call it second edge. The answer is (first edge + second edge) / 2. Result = 4330.1 angstrom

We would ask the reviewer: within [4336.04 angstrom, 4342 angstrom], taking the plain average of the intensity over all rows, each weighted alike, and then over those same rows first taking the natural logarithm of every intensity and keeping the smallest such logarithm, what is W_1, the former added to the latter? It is 51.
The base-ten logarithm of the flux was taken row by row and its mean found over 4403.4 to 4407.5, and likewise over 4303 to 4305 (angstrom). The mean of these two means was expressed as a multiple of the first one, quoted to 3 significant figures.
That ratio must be 0.965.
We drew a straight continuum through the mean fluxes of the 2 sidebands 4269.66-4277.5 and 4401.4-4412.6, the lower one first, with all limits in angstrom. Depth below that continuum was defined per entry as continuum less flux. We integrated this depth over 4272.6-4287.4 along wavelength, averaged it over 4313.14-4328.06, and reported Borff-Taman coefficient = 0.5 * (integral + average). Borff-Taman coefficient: -27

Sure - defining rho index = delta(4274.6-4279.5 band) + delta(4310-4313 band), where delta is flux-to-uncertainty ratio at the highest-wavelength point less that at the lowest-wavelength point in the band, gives 5.8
